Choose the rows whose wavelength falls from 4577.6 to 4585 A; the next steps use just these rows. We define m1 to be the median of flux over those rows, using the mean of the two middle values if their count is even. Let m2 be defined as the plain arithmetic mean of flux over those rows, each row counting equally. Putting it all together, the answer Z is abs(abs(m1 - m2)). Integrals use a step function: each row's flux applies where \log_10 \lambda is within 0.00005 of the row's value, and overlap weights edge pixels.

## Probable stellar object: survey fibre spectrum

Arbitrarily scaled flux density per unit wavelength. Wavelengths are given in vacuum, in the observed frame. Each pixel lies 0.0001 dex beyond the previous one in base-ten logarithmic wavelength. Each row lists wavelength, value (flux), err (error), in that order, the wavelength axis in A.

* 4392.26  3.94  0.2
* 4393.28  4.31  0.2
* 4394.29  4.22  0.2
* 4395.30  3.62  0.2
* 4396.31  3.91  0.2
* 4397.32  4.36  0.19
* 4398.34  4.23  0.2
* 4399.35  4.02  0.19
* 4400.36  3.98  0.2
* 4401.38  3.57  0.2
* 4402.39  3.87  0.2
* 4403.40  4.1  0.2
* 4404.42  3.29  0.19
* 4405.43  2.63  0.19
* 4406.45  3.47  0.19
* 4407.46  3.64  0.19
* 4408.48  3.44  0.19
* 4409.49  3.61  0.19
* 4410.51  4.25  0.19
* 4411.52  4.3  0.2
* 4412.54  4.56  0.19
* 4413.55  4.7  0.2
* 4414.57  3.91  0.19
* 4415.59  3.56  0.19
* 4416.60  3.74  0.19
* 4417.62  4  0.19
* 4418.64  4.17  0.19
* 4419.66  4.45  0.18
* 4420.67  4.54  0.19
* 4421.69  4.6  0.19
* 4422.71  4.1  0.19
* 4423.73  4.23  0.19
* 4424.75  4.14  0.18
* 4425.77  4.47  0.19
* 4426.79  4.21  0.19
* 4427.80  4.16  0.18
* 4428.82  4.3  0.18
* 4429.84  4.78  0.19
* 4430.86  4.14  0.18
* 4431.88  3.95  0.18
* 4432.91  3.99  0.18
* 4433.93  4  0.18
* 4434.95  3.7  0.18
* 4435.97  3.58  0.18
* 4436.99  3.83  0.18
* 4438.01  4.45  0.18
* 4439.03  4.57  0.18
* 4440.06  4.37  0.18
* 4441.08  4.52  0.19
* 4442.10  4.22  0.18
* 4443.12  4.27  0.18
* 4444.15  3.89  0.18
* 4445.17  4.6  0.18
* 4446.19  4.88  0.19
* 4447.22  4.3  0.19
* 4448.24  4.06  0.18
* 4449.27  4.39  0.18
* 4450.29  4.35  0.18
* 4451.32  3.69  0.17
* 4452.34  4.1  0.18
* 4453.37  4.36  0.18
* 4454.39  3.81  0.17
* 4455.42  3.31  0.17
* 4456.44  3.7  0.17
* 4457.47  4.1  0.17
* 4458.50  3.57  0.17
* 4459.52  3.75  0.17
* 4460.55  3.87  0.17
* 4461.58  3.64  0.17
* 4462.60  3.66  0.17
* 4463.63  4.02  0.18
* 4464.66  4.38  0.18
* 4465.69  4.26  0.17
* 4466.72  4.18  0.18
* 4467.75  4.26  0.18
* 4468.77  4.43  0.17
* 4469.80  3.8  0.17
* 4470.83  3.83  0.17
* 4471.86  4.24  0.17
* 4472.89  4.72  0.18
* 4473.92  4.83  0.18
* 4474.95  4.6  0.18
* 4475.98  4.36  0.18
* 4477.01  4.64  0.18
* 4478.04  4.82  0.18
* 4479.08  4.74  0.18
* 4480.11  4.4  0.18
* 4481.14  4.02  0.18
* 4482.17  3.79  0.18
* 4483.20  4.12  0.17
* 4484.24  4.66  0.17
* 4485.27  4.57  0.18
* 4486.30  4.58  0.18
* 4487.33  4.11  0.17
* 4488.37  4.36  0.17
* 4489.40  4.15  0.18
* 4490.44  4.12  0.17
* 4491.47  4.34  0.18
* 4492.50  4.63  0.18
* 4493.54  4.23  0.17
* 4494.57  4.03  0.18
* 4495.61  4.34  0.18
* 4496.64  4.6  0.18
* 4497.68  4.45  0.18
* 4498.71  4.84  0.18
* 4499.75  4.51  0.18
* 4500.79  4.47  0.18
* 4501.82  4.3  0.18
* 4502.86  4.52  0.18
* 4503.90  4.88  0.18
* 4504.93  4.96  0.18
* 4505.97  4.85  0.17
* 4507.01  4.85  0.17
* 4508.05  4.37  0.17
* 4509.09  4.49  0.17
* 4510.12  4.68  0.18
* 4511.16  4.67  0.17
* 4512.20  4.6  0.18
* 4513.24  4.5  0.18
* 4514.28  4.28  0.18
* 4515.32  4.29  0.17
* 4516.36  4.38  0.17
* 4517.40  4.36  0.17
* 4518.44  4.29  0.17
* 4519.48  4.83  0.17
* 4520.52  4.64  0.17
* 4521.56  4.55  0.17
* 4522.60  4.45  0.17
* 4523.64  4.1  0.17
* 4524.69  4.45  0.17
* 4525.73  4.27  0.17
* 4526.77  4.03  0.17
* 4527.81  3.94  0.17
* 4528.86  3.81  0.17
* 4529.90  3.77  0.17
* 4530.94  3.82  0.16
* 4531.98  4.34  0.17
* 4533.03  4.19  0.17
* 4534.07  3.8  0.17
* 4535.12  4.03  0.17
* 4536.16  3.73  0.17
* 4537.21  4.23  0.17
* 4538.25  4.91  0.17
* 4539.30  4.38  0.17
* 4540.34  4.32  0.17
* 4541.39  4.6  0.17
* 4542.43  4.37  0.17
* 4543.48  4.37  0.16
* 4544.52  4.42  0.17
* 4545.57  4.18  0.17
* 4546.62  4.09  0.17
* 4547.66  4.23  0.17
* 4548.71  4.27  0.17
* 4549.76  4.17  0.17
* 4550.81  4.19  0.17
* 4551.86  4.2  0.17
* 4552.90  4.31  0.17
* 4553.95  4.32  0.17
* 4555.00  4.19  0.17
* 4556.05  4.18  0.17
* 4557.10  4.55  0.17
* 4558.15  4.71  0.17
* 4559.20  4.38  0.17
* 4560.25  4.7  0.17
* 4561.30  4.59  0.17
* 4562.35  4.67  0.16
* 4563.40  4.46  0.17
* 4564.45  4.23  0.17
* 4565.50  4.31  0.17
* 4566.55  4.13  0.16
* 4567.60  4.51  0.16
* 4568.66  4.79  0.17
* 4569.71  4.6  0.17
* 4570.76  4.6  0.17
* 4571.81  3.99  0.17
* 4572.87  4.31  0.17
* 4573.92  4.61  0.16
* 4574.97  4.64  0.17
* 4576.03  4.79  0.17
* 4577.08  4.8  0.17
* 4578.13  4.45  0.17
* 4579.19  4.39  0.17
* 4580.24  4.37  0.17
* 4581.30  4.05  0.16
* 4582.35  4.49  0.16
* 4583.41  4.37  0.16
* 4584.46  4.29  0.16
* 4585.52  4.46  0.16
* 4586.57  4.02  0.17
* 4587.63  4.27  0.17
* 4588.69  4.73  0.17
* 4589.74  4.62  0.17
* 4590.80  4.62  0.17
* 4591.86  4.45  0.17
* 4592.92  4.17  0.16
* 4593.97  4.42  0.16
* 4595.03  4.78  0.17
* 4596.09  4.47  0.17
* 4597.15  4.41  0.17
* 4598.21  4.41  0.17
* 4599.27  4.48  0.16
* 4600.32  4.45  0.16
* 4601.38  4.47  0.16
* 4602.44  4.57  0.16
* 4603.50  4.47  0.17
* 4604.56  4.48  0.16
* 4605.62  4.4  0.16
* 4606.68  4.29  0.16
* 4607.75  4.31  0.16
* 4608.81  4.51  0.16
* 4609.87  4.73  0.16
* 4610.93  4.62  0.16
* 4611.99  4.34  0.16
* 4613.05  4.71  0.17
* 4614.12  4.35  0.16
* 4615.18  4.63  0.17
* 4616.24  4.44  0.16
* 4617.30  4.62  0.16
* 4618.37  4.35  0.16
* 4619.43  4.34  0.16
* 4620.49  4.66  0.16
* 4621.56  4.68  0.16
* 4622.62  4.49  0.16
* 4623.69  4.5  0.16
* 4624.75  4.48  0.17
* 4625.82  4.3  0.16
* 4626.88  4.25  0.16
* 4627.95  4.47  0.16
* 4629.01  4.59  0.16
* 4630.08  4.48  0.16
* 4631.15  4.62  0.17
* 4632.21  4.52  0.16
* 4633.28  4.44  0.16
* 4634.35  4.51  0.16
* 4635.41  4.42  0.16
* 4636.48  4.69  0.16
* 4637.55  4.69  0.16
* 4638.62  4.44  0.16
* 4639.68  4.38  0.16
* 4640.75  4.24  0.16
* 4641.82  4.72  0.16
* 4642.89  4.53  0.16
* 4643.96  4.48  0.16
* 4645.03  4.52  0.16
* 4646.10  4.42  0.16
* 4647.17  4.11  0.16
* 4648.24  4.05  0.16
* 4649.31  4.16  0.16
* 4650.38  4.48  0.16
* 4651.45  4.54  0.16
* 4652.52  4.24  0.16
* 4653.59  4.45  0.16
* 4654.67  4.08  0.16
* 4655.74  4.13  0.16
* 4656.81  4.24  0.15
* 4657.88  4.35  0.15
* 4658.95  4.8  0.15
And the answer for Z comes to 0.026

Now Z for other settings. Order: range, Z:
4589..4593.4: 0.070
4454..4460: 0.018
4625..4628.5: 0.040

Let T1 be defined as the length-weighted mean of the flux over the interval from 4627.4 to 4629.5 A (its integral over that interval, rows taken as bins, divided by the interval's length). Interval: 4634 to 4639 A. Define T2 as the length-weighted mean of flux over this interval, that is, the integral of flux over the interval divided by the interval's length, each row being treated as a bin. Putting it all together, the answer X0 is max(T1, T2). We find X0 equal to 4.56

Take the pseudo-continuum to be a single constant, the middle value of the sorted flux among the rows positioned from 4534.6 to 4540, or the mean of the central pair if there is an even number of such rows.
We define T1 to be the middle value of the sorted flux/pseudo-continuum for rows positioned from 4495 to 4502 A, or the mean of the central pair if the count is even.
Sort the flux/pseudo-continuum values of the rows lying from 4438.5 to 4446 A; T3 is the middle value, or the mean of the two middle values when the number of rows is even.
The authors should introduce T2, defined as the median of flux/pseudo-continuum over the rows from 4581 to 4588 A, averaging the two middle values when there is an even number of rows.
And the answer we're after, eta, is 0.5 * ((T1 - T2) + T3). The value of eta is 0.54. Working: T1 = 1.06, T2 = 1.01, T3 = 1.03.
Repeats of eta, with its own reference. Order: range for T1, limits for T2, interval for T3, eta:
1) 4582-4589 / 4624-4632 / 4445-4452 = 0.50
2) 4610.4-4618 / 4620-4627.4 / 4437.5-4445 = 0.53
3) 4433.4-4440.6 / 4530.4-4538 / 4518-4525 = 0.52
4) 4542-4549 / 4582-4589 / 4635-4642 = 0.51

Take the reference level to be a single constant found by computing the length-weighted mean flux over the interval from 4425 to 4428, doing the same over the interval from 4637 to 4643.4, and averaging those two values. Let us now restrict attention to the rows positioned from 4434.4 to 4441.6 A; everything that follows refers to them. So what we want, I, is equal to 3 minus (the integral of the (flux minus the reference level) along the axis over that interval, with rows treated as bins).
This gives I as 4.8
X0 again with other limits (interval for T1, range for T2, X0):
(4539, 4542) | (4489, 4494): 4.45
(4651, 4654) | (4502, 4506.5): 4.76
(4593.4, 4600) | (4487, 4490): 4.50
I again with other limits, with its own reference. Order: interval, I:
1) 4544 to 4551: 4.2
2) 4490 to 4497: 3.5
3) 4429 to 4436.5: 5.7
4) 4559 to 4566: 2.4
